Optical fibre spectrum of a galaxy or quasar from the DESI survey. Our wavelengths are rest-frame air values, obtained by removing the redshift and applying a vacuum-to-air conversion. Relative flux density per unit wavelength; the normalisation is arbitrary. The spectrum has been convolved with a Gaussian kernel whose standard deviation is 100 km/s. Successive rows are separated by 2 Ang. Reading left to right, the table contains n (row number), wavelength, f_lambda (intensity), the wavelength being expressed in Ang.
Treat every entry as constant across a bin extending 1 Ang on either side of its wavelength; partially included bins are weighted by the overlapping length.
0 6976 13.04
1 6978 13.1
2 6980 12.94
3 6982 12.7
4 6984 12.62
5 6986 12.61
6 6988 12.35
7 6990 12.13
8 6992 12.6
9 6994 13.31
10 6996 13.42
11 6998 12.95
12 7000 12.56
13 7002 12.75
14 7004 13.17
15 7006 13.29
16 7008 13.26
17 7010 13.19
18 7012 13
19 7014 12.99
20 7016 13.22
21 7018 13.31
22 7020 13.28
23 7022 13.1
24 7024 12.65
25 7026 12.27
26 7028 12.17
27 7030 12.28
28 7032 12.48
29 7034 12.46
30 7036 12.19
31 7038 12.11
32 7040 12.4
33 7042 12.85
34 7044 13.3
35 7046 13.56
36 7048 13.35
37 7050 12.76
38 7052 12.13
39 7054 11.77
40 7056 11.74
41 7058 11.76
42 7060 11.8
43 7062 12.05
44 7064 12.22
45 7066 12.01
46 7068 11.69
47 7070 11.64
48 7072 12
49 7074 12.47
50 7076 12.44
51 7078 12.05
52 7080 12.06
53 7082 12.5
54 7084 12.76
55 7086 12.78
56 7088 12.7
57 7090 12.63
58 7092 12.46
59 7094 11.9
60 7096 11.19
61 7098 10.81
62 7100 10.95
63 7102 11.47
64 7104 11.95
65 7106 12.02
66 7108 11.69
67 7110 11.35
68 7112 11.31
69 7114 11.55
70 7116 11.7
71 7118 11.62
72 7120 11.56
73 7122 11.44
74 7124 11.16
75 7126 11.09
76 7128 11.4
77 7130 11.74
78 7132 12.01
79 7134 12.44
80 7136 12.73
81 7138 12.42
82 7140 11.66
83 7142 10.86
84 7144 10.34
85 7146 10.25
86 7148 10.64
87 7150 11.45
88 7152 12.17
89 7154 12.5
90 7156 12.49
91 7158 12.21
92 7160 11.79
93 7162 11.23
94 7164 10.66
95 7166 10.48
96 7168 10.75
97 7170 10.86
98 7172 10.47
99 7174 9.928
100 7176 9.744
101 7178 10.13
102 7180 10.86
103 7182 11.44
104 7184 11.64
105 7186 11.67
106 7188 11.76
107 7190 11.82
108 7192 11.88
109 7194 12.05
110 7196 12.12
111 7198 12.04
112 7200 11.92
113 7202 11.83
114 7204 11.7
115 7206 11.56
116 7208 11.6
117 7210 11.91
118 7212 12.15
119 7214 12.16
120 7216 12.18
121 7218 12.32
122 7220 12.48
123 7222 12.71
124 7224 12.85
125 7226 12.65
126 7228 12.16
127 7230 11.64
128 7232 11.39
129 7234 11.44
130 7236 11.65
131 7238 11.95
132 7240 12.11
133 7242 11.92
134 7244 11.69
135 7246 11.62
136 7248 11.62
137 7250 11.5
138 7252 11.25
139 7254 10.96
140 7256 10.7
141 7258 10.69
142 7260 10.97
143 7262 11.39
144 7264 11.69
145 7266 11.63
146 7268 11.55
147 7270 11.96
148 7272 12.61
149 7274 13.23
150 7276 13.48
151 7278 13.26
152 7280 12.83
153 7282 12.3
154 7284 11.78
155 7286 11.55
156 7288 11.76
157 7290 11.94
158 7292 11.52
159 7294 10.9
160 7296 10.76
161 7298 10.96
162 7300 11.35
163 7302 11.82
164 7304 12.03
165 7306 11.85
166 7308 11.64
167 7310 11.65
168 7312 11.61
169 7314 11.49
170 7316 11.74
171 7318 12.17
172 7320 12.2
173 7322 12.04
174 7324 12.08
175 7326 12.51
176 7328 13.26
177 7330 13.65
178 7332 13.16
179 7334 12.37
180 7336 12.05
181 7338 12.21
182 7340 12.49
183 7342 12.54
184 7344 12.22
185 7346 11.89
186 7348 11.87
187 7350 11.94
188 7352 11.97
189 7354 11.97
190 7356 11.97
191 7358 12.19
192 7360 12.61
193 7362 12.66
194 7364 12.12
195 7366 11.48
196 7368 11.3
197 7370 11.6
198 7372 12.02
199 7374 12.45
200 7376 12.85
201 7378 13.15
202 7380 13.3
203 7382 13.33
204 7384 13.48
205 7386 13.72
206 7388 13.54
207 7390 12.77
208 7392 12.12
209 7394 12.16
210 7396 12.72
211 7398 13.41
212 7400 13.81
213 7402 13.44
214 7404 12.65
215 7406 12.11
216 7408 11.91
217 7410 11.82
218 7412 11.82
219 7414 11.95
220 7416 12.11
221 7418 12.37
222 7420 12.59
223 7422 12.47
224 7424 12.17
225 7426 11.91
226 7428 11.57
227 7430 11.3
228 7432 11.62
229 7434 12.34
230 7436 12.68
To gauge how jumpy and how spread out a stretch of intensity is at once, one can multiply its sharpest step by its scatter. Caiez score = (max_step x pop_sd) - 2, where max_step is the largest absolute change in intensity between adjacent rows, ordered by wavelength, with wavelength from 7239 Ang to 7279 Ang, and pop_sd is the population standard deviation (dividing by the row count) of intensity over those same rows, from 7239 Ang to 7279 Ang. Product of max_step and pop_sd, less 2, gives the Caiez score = -1.49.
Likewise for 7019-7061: -1.65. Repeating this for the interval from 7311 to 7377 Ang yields -1.60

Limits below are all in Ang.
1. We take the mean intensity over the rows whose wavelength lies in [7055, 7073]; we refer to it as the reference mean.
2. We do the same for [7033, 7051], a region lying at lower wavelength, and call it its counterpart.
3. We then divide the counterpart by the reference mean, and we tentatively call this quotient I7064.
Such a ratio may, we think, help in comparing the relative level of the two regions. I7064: 1.08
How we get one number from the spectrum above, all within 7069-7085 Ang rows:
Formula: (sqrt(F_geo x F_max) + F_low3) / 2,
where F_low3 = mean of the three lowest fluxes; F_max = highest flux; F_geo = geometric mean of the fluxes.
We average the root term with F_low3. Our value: 12.2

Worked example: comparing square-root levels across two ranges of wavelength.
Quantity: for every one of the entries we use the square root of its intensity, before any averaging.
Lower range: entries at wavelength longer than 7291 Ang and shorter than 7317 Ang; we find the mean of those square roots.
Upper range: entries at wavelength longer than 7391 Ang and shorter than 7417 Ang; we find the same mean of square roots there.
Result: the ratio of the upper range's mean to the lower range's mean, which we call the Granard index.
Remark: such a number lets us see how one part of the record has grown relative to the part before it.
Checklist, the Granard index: 1.04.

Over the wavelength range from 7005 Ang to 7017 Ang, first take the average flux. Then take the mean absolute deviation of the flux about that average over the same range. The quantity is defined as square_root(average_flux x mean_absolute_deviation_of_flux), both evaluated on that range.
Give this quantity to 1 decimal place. 1.2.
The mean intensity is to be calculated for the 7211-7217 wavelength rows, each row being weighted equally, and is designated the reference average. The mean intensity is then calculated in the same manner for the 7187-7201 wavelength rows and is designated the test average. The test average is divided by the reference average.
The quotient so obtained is 0.98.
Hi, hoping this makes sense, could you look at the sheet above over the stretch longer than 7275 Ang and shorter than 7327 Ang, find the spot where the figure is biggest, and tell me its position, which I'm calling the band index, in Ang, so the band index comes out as 7276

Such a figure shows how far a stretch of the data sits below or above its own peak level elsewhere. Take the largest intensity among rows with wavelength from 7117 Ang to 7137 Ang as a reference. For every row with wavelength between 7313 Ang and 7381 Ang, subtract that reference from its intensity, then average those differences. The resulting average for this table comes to -0.45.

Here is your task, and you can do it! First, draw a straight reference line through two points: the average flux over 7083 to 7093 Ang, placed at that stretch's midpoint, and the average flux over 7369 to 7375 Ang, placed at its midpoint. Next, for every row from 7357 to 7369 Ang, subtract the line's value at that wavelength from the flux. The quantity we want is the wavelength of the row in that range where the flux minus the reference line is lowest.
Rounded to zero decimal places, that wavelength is 7368 Ang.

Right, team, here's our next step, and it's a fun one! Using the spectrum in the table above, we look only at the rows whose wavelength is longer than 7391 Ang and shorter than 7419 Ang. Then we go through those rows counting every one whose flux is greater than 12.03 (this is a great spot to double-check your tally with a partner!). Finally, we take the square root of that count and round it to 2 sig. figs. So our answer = 3.2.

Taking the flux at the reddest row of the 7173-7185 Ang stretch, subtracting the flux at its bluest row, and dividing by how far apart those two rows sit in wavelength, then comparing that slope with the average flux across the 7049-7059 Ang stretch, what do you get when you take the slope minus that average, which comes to -11.9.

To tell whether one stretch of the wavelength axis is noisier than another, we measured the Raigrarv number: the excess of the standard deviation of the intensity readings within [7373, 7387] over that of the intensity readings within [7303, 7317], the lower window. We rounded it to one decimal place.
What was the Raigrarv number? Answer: 0.2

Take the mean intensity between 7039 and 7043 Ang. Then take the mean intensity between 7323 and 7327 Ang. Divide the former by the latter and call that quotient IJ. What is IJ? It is 1.03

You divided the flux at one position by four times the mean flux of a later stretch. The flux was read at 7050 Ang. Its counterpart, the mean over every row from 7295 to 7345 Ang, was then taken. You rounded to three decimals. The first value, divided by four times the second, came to 0.264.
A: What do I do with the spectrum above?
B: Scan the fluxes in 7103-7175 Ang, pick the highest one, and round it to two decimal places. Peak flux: 12.73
